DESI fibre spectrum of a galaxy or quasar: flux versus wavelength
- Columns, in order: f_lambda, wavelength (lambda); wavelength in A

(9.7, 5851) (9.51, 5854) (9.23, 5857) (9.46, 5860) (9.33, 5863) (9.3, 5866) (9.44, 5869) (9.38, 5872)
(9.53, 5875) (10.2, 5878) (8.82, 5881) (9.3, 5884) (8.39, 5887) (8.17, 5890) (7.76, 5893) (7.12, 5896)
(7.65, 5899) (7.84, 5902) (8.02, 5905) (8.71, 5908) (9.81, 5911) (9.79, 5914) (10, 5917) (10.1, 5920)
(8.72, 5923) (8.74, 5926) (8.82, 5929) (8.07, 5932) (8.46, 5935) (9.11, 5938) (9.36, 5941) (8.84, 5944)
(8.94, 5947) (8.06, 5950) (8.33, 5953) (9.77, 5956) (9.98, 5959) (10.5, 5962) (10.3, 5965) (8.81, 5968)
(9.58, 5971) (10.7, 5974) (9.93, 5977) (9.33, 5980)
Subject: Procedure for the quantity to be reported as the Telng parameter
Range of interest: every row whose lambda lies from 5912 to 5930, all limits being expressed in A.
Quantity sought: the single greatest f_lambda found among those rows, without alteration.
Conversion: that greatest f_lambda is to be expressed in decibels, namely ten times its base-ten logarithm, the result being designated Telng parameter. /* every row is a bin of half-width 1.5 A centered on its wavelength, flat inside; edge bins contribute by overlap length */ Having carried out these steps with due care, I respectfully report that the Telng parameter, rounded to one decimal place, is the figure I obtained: 10.0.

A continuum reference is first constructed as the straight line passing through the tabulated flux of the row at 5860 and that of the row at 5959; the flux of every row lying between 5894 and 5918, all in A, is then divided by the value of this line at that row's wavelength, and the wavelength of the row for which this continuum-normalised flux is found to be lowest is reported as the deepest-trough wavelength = 5896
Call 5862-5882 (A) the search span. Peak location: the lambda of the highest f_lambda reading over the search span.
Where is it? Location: 5878 A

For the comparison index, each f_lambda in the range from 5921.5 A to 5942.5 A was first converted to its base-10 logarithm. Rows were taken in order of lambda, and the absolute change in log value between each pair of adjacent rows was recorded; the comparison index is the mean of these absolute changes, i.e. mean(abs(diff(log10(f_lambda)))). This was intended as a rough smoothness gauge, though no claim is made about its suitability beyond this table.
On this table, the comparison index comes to 0.018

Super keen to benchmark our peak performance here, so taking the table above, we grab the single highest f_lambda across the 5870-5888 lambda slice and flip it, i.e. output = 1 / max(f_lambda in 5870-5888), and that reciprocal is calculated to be 0.098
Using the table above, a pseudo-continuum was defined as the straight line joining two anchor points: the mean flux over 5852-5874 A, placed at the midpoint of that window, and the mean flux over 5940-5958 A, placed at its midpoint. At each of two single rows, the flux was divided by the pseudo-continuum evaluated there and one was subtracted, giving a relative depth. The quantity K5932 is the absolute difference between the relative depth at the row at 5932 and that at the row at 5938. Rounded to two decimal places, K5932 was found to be 0.12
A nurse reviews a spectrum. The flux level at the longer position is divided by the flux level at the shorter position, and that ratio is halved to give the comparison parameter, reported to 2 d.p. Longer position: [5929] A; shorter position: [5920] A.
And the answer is 0.44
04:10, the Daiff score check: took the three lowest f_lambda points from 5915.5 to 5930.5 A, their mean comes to 8.76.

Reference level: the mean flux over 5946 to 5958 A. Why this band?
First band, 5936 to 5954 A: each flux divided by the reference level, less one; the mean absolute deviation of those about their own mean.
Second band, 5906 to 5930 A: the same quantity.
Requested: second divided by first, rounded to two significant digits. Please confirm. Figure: 1.5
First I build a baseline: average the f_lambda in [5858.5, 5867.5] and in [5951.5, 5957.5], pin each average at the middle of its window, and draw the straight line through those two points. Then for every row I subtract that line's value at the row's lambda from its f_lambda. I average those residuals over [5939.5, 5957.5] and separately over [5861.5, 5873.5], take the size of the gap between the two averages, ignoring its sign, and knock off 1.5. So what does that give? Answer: -1.3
